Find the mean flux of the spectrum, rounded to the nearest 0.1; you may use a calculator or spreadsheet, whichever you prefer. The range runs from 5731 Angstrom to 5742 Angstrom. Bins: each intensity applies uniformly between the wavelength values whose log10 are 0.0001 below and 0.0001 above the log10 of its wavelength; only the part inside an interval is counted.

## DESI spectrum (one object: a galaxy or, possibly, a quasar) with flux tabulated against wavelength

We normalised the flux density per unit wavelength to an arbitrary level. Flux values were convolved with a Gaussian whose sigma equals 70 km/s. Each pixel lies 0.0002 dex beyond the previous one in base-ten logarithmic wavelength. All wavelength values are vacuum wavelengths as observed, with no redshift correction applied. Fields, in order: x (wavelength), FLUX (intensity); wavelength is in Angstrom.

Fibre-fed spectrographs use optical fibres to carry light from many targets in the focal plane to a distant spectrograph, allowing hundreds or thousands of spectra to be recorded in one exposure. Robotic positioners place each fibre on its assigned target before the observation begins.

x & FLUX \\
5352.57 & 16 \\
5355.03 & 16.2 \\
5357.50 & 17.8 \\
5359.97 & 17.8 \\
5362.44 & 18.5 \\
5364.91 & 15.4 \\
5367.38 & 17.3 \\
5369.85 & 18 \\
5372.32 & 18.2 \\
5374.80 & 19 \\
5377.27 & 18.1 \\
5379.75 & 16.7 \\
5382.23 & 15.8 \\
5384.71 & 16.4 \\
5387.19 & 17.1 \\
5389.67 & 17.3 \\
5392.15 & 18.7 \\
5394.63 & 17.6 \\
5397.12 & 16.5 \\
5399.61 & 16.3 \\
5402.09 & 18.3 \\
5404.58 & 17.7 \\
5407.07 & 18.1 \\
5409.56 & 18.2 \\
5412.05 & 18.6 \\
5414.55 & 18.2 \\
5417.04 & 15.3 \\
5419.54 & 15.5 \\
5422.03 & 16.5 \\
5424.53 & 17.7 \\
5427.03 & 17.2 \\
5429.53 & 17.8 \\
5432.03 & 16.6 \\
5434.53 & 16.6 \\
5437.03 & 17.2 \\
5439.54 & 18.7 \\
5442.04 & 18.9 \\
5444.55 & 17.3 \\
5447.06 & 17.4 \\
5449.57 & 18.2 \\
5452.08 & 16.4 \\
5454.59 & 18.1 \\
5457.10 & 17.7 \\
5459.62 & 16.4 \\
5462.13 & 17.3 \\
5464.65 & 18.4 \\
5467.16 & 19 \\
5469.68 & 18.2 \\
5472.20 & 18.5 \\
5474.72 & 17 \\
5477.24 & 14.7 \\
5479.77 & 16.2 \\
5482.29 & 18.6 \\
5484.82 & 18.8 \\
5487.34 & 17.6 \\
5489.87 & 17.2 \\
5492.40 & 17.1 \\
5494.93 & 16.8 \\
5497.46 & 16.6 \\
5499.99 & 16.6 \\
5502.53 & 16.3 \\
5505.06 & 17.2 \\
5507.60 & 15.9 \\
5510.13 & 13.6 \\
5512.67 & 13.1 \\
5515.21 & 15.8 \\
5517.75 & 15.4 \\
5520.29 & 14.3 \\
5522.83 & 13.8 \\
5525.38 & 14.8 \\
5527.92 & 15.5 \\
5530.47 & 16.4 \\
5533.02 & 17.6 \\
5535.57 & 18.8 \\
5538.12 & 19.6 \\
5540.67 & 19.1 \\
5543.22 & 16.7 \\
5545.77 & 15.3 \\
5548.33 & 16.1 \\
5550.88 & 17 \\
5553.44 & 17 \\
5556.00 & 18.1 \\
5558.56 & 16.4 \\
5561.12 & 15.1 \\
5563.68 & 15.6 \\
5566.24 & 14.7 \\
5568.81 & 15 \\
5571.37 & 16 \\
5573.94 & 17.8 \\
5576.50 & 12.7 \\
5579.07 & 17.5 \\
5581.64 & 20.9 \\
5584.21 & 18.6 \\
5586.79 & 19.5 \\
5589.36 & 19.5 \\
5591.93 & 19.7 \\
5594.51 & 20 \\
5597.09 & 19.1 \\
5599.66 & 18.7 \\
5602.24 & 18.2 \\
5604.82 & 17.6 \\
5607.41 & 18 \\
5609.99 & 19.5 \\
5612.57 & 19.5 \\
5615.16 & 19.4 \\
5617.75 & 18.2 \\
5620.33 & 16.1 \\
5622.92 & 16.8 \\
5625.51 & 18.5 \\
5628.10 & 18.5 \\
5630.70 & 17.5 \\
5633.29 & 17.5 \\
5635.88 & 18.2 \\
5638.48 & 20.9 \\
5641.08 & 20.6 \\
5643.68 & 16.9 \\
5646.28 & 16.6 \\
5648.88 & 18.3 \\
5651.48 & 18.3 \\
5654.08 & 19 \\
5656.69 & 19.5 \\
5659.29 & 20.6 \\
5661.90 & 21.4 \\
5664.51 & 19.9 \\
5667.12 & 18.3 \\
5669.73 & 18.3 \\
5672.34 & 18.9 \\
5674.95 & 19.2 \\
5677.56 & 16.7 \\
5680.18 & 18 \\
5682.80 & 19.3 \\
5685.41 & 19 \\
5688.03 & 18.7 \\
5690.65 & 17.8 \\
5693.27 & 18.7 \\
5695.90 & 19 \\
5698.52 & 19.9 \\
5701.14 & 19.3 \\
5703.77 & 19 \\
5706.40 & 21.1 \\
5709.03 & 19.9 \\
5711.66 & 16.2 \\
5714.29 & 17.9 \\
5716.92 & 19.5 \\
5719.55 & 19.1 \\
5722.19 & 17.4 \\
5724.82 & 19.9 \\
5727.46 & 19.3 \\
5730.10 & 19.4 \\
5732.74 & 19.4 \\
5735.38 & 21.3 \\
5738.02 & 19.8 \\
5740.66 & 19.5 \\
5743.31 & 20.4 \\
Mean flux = 20.0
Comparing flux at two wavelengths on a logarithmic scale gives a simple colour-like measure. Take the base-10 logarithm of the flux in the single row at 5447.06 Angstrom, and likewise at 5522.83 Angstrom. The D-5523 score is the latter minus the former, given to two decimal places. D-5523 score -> -0.10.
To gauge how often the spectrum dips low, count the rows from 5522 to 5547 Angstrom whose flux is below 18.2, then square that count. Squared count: 49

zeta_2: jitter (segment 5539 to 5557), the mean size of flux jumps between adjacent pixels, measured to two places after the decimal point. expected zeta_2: 1.10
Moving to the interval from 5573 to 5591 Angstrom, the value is 2.75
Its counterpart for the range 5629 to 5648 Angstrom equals 1.28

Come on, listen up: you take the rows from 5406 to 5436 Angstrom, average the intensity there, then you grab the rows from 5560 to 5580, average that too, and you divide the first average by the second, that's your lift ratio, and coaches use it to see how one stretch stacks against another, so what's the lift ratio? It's 1.11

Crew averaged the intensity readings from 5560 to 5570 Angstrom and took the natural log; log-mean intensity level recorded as 2.71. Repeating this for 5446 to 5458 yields 2.87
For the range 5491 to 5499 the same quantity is 2.82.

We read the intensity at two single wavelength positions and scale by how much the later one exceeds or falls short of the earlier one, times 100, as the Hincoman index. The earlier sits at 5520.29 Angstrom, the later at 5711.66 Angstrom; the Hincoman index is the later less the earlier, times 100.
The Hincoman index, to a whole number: 190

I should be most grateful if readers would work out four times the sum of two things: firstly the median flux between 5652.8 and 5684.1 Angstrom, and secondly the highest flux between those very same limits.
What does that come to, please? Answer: 162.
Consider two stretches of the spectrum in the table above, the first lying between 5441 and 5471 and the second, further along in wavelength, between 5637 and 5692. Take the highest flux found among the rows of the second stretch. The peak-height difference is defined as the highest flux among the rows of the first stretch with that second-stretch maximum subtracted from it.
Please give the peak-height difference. -2.4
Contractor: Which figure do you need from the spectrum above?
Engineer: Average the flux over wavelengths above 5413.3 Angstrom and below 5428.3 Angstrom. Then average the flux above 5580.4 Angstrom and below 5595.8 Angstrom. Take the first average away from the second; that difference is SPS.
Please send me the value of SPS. 3.0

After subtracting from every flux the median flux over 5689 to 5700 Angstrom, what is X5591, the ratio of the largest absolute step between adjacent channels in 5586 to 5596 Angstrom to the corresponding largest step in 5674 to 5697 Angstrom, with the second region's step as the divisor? 0.12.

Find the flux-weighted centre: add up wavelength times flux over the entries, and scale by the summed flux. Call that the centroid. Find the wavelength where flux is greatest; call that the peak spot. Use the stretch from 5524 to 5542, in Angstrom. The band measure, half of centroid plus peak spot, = 5535.8 Angstrom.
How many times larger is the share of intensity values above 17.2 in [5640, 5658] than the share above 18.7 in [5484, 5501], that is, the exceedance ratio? 5.0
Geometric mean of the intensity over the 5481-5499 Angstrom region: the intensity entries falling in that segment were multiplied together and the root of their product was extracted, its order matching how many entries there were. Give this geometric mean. 17.5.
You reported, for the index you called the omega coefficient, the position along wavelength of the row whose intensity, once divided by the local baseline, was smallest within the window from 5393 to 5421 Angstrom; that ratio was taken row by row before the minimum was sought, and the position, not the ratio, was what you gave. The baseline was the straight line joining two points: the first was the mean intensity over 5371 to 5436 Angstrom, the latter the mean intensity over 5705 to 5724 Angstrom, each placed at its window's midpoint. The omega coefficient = 5417.04 Angstrom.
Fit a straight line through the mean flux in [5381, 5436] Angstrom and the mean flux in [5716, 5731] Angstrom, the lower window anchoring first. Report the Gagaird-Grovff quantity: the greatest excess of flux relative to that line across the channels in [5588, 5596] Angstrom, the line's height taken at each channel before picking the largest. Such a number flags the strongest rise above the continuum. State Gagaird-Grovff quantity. 1.7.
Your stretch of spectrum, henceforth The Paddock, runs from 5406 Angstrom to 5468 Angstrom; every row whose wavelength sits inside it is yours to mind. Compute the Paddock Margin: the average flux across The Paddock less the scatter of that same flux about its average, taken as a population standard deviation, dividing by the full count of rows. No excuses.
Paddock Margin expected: 16.5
